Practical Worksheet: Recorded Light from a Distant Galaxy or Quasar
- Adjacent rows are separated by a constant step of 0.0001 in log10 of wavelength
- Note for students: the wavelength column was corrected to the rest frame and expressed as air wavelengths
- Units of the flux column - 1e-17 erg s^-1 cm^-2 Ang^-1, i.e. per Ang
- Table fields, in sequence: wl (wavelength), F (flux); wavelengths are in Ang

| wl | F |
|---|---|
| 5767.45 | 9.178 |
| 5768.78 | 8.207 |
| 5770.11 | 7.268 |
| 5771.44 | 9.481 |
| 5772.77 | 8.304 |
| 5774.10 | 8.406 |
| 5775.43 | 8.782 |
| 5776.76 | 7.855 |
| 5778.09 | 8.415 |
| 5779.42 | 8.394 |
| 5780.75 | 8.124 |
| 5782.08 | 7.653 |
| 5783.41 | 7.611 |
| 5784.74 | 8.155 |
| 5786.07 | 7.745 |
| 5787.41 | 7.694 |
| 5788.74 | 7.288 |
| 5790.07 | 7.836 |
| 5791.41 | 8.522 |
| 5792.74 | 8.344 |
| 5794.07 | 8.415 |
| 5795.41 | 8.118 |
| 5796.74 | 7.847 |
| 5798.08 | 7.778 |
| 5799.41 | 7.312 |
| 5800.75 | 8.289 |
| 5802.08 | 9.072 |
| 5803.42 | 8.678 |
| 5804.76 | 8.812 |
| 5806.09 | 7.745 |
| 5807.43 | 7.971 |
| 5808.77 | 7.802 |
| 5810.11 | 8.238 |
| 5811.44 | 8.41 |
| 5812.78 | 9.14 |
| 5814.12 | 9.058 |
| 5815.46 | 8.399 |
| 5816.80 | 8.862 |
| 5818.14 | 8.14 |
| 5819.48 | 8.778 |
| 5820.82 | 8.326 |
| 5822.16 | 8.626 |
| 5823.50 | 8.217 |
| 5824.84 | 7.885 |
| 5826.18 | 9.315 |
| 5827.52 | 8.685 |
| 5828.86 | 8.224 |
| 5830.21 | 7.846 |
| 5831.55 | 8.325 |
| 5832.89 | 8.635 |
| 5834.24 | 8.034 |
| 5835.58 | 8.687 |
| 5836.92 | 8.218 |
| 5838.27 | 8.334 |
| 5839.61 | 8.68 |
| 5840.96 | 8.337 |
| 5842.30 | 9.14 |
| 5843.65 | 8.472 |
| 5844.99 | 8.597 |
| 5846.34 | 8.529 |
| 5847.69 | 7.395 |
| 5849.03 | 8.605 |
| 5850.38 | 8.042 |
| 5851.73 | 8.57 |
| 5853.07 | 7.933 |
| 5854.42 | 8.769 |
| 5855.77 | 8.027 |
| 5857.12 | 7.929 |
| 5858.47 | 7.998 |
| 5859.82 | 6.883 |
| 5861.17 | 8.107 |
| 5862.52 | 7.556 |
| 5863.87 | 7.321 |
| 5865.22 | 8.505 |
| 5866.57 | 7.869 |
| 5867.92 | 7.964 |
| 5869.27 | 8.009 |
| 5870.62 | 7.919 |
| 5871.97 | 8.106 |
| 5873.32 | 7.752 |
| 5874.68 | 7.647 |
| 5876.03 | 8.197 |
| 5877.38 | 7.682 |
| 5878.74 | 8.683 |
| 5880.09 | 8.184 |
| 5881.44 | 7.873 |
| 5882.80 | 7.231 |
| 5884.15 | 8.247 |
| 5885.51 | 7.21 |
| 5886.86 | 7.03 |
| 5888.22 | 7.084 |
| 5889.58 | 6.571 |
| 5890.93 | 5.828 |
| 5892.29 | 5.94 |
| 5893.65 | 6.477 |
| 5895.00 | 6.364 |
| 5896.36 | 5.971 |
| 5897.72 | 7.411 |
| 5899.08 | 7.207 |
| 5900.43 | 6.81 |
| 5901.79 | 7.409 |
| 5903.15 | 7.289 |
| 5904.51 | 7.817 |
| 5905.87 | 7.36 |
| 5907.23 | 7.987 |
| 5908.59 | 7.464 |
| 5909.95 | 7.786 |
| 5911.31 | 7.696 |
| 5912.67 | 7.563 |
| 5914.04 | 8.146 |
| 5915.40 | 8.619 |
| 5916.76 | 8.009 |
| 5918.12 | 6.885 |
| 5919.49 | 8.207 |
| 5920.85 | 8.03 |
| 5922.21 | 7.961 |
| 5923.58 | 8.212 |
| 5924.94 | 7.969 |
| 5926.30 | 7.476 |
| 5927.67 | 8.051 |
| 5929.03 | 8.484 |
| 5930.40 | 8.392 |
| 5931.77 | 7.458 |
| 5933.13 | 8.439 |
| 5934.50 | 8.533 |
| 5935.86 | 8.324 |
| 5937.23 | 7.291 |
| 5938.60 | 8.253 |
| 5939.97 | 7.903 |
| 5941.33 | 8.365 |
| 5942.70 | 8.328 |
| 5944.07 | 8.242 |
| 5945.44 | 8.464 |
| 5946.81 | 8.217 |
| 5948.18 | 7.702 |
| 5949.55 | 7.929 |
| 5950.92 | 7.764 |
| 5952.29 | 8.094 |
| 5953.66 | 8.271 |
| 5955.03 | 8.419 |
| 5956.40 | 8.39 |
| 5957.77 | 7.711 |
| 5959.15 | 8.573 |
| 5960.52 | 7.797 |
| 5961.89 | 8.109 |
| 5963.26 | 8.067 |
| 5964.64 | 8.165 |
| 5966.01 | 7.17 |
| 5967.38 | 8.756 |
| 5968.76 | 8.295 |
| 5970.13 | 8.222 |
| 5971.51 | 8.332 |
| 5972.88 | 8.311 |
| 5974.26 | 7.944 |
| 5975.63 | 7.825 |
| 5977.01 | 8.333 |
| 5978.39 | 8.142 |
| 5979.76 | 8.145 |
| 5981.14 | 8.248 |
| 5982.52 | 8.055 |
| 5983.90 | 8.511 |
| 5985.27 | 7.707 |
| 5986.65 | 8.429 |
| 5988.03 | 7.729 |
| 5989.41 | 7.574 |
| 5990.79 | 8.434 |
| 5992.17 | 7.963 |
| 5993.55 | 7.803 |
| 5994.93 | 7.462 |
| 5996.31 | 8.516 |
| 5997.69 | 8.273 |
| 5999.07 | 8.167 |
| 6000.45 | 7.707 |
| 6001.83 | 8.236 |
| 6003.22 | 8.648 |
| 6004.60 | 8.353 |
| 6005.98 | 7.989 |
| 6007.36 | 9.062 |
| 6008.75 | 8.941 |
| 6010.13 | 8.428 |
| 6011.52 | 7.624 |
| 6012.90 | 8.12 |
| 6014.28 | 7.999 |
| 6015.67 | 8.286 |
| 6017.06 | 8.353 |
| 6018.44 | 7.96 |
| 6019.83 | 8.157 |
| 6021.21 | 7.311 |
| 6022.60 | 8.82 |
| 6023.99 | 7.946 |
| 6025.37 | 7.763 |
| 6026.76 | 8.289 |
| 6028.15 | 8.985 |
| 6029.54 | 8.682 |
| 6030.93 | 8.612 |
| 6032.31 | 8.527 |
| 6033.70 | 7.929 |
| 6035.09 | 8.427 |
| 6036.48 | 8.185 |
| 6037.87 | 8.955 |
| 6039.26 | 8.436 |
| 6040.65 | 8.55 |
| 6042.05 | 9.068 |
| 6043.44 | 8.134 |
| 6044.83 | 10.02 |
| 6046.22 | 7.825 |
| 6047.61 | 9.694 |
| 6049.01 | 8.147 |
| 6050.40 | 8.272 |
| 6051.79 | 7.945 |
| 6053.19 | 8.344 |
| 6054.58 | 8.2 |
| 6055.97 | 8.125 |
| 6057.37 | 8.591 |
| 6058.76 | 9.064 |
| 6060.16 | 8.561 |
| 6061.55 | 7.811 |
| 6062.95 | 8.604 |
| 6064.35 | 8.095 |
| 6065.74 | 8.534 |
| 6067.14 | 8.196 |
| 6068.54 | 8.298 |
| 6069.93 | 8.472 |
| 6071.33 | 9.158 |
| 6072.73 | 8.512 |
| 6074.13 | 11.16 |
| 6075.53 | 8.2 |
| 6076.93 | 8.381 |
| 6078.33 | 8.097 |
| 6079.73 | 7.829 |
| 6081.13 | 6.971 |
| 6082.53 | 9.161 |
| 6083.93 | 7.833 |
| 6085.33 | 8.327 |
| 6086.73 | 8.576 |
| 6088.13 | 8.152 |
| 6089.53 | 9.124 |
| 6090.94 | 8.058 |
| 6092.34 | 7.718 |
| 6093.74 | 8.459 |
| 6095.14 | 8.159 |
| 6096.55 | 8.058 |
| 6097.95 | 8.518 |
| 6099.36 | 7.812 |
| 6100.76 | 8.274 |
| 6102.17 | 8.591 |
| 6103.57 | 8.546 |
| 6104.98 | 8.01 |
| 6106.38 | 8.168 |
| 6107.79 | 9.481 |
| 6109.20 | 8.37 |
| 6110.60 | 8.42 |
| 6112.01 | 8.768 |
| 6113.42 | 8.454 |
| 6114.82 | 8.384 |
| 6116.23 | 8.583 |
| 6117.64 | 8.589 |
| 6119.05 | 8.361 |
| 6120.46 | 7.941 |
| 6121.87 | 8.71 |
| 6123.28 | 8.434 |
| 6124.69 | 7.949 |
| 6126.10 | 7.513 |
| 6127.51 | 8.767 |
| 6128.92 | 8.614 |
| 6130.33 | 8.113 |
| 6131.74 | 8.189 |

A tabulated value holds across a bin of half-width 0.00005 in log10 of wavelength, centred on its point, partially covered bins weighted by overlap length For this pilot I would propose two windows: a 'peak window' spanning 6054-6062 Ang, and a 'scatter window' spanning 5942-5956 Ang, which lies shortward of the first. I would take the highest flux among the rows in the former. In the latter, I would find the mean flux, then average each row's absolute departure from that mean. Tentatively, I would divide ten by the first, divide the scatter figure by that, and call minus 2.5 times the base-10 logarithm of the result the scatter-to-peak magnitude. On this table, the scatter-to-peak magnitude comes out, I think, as 1.8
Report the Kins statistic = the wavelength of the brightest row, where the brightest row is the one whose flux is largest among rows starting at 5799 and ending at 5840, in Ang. 5826.18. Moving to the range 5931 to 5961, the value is 5959.15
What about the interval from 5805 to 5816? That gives 5812.78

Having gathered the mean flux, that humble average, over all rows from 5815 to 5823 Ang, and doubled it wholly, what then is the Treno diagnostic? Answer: 17.0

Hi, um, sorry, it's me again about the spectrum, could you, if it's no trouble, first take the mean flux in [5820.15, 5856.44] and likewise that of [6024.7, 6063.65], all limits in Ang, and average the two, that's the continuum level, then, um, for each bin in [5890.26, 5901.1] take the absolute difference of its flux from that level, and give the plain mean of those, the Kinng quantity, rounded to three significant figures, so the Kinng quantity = 1.94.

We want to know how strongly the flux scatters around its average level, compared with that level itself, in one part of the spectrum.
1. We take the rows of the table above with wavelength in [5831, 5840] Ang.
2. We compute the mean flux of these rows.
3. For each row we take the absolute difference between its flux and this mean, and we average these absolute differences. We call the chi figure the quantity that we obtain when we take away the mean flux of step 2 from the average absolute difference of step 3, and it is -8.20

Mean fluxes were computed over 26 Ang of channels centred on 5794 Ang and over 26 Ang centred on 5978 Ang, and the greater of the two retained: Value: 8.11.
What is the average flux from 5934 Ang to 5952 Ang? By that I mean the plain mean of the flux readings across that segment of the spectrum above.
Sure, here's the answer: 8.10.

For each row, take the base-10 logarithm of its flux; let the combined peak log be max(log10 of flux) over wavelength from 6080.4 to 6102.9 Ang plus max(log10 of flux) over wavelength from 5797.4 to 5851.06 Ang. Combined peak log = 1.93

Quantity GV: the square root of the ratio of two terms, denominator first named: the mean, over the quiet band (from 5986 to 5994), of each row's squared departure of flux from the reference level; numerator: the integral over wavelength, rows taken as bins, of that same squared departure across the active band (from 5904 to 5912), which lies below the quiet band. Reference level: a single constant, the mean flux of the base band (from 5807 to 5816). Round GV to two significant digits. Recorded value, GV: 4.0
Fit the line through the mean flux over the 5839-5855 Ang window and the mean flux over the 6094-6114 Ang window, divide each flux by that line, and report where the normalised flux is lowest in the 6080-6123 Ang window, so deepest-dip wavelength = 6081.13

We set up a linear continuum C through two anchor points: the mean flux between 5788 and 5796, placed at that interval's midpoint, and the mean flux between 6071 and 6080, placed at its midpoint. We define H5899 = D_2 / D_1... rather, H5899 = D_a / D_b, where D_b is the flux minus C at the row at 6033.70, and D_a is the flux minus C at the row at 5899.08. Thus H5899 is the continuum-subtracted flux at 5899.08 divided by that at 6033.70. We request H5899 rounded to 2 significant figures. 1.5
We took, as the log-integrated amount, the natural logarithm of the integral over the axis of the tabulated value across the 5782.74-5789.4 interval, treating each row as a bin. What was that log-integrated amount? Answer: 3.94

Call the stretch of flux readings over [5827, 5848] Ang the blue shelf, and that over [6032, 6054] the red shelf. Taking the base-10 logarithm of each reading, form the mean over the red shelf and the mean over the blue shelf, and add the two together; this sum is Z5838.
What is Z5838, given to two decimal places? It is 1.85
